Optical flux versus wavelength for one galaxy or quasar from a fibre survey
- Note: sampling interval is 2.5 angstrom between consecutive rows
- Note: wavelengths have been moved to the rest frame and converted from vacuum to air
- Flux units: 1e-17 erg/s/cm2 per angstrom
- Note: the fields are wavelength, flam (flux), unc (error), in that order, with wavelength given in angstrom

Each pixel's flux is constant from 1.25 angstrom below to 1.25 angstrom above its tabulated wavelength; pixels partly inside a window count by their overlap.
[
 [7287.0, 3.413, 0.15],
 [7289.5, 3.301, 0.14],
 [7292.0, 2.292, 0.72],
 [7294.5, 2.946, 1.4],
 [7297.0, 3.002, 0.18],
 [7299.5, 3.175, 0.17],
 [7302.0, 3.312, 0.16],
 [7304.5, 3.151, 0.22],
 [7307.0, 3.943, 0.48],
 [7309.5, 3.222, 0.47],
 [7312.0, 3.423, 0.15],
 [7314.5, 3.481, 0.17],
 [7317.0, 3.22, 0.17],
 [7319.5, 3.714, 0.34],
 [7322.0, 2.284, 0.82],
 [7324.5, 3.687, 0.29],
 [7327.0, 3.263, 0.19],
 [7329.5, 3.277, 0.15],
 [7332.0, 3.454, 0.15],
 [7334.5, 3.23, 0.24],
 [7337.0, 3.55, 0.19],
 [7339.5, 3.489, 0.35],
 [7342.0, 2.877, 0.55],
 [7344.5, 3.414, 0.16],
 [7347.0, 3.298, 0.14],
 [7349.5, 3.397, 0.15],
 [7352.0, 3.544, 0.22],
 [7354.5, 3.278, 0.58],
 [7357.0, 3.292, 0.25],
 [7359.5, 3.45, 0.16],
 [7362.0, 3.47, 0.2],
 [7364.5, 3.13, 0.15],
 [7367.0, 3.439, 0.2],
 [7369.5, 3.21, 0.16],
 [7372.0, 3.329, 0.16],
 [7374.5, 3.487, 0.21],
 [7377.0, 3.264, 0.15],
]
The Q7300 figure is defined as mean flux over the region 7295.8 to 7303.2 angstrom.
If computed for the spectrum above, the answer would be 3.16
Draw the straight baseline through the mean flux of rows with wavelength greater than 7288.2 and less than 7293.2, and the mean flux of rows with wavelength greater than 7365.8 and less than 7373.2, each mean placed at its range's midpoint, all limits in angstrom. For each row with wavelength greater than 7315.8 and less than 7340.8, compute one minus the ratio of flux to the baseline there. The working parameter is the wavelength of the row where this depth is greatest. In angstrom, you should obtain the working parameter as 7322.0 angstrom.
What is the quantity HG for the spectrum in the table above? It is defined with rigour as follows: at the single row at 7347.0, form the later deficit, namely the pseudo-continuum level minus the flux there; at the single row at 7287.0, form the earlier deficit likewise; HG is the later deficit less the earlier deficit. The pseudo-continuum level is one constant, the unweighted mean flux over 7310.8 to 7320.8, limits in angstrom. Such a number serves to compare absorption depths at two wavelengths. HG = 0.1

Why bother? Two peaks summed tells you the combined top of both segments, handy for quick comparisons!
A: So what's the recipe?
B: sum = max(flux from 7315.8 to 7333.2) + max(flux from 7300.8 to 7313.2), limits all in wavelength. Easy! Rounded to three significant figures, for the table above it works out 7.66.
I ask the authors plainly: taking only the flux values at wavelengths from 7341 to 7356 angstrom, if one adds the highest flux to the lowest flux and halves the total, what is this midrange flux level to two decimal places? 3.21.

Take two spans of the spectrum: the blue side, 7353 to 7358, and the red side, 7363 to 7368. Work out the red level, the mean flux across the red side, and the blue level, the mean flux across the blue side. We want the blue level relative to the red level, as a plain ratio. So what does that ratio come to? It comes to 1.00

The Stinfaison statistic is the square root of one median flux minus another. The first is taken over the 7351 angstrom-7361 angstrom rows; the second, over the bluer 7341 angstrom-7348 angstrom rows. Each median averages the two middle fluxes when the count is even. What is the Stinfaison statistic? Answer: 0.27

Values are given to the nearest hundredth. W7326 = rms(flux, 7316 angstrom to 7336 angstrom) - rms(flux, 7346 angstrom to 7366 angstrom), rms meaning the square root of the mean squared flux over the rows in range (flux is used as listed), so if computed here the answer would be -0.07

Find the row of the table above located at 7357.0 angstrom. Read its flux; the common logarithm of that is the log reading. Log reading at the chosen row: 0.517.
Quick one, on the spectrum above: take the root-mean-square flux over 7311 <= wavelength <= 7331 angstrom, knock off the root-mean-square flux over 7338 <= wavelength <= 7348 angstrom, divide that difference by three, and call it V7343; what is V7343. 0.014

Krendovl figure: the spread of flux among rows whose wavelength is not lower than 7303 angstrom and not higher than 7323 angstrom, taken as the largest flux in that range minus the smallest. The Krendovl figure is 1.66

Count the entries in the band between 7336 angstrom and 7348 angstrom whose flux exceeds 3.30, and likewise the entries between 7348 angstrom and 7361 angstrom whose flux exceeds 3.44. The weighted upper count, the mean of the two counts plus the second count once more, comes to 4.5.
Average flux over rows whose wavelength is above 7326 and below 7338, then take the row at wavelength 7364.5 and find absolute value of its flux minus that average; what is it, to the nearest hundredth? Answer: 0.22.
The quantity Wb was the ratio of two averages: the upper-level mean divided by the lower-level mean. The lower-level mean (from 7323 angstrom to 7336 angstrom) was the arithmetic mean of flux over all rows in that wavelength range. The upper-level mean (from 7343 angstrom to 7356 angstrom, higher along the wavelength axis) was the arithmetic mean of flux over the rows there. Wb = 1.00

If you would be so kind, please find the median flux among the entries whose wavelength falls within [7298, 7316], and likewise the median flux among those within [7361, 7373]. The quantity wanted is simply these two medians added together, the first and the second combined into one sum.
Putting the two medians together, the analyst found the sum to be 6.64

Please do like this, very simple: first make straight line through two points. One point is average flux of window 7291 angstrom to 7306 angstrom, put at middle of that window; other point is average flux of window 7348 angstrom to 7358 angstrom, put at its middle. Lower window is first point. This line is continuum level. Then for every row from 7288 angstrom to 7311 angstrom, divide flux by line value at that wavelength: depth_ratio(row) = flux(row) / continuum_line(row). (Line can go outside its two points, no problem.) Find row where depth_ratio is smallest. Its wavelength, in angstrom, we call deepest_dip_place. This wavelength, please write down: 7292.0 angstrom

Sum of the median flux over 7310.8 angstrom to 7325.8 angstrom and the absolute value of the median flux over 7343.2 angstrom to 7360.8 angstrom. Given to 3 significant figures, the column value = 6.85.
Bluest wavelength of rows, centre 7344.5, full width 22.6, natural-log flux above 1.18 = 7337.0 angstrom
